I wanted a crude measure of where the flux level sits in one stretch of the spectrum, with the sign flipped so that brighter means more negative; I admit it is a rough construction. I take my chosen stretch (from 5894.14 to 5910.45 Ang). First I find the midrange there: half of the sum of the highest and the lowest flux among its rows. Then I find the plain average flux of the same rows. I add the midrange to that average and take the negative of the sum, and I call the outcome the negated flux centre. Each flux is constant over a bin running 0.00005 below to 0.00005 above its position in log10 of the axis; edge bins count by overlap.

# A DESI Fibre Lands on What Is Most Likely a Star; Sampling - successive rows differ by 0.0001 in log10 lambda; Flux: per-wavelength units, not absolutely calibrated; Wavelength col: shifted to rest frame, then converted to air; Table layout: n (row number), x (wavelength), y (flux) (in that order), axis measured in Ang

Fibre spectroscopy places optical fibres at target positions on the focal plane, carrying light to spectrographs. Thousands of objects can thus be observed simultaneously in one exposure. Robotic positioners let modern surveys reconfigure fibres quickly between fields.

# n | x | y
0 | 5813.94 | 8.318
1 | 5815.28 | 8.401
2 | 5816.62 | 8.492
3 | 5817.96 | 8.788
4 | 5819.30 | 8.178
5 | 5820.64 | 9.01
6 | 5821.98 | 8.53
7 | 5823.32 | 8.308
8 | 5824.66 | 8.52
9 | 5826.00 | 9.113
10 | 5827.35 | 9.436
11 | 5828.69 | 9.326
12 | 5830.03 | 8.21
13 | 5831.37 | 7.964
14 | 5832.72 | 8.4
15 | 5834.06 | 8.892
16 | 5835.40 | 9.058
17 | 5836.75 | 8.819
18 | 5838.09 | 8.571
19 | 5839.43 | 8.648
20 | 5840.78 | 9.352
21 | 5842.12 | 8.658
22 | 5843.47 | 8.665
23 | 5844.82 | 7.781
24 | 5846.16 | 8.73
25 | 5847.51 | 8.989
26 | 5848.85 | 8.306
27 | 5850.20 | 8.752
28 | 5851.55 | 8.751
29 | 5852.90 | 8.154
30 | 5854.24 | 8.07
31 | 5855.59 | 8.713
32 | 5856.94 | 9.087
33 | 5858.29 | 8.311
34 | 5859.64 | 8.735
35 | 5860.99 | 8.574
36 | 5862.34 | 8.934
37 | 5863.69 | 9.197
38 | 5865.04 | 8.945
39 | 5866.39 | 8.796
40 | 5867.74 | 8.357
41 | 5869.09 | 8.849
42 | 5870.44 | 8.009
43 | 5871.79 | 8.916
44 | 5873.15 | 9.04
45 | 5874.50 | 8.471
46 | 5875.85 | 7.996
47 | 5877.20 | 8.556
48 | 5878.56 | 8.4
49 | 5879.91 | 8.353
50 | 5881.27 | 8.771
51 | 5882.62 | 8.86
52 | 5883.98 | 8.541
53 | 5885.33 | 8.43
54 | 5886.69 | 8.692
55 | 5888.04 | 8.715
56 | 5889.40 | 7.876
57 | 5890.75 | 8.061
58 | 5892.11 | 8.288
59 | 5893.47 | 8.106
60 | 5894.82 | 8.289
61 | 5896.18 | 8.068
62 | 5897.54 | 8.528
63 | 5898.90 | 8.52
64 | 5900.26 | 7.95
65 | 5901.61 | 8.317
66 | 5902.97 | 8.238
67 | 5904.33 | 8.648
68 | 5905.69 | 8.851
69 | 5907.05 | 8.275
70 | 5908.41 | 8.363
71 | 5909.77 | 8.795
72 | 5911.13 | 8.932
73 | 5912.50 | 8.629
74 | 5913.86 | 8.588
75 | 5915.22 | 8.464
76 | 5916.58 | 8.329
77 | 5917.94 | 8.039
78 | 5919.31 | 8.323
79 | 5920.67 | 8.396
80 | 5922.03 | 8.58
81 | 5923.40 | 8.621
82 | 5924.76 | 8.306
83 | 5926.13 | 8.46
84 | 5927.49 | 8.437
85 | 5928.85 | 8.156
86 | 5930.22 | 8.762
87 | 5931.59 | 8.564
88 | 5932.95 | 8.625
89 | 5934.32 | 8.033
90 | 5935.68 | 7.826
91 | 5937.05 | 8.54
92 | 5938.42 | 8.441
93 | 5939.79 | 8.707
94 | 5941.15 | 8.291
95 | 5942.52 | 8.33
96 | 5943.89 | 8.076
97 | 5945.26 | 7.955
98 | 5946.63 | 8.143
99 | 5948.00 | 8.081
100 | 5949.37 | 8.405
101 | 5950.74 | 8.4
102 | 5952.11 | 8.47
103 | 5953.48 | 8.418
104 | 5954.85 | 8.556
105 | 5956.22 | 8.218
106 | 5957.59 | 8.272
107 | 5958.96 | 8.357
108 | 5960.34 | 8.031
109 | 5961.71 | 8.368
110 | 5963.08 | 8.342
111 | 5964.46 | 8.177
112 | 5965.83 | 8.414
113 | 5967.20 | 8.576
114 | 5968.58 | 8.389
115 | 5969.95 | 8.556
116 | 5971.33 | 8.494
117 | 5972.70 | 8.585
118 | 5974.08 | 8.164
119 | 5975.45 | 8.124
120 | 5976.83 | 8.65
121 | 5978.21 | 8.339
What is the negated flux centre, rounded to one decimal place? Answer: -16.8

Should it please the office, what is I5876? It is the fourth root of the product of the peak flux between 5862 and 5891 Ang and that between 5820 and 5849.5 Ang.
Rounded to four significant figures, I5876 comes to 3.052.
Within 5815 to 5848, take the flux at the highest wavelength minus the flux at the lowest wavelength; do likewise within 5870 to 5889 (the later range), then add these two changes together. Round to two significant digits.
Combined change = 1.3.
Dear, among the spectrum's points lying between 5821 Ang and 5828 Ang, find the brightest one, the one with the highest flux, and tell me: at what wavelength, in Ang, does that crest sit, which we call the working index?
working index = 5827.35 Ang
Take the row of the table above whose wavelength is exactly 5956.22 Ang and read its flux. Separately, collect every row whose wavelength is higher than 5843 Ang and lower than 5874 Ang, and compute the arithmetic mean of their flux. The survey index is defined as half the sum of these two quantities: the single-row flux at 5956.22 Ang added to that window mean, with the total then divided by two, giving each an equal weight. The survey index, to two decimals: 8.43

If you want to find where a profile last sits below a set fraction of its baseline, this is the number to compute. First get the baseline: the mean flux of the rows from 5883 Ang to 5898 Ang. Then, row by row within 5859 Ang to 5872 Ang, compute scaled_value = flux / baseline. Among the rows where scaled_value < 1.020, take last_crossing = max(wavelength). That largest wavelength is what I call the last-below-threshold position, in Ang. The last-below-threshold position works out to 5870.44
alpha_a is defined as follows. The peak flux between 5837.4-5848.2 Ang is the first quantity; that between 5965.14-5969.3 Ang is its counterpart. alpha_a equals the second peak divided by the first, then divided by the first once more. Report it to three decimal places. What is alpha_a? 0.098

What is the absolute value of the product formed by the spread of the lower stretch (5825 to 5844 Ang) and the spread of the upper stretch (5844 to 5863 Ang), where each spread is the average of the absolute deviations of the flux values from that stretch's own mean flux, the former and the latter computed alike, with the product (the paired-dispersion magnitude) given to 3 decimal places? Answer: 0.109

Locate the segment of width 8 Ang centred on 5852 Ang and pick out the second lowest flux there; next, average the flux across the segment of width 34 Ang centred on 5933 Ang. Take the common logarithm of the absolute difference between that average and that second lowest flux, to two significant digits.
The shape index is -0.74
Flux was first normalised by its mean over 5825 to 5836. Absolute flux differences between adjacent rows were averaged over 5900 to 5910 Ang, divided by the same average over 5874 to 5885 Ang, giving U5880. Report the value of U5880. 1.04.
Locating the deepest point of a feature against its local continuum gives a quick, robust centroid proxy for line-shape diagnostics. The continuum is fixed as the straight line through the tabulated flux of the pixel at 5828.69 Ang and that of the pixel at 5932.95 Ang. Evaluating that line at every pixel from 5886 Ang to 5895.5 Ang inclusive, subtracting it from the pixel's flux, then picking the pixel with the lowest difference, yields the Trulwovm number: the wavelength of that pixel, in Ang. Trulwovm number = 5889.40 Ang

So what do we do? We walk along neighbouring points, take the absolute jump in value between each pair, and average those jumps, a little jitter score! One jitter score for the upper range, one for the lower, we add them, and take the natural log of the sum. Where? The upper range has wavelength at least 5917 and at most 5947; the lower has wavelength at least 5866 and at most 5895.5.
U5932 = -0.51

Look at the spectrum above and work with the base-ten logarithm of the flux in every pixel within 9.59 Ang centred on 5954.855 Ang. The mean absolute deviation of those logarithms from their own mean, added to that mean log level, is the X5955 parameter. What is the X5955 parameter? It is 0.928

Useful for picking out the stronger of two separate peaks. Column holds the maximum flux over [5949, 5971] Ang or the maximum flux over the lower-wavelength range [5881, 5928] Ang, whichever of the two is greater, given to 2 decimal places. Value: 8.93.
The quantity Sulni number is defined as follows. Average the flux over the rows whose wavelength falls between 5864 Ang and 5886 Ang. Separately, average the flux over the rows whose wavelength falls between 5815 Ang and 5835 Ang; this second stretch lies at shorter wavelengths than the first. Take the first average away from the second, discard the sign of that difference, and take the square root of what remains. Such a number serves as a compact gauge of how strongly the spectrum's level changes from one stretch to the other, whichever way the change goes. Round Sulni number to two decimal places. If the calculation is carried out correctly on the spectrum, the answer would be 0.24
